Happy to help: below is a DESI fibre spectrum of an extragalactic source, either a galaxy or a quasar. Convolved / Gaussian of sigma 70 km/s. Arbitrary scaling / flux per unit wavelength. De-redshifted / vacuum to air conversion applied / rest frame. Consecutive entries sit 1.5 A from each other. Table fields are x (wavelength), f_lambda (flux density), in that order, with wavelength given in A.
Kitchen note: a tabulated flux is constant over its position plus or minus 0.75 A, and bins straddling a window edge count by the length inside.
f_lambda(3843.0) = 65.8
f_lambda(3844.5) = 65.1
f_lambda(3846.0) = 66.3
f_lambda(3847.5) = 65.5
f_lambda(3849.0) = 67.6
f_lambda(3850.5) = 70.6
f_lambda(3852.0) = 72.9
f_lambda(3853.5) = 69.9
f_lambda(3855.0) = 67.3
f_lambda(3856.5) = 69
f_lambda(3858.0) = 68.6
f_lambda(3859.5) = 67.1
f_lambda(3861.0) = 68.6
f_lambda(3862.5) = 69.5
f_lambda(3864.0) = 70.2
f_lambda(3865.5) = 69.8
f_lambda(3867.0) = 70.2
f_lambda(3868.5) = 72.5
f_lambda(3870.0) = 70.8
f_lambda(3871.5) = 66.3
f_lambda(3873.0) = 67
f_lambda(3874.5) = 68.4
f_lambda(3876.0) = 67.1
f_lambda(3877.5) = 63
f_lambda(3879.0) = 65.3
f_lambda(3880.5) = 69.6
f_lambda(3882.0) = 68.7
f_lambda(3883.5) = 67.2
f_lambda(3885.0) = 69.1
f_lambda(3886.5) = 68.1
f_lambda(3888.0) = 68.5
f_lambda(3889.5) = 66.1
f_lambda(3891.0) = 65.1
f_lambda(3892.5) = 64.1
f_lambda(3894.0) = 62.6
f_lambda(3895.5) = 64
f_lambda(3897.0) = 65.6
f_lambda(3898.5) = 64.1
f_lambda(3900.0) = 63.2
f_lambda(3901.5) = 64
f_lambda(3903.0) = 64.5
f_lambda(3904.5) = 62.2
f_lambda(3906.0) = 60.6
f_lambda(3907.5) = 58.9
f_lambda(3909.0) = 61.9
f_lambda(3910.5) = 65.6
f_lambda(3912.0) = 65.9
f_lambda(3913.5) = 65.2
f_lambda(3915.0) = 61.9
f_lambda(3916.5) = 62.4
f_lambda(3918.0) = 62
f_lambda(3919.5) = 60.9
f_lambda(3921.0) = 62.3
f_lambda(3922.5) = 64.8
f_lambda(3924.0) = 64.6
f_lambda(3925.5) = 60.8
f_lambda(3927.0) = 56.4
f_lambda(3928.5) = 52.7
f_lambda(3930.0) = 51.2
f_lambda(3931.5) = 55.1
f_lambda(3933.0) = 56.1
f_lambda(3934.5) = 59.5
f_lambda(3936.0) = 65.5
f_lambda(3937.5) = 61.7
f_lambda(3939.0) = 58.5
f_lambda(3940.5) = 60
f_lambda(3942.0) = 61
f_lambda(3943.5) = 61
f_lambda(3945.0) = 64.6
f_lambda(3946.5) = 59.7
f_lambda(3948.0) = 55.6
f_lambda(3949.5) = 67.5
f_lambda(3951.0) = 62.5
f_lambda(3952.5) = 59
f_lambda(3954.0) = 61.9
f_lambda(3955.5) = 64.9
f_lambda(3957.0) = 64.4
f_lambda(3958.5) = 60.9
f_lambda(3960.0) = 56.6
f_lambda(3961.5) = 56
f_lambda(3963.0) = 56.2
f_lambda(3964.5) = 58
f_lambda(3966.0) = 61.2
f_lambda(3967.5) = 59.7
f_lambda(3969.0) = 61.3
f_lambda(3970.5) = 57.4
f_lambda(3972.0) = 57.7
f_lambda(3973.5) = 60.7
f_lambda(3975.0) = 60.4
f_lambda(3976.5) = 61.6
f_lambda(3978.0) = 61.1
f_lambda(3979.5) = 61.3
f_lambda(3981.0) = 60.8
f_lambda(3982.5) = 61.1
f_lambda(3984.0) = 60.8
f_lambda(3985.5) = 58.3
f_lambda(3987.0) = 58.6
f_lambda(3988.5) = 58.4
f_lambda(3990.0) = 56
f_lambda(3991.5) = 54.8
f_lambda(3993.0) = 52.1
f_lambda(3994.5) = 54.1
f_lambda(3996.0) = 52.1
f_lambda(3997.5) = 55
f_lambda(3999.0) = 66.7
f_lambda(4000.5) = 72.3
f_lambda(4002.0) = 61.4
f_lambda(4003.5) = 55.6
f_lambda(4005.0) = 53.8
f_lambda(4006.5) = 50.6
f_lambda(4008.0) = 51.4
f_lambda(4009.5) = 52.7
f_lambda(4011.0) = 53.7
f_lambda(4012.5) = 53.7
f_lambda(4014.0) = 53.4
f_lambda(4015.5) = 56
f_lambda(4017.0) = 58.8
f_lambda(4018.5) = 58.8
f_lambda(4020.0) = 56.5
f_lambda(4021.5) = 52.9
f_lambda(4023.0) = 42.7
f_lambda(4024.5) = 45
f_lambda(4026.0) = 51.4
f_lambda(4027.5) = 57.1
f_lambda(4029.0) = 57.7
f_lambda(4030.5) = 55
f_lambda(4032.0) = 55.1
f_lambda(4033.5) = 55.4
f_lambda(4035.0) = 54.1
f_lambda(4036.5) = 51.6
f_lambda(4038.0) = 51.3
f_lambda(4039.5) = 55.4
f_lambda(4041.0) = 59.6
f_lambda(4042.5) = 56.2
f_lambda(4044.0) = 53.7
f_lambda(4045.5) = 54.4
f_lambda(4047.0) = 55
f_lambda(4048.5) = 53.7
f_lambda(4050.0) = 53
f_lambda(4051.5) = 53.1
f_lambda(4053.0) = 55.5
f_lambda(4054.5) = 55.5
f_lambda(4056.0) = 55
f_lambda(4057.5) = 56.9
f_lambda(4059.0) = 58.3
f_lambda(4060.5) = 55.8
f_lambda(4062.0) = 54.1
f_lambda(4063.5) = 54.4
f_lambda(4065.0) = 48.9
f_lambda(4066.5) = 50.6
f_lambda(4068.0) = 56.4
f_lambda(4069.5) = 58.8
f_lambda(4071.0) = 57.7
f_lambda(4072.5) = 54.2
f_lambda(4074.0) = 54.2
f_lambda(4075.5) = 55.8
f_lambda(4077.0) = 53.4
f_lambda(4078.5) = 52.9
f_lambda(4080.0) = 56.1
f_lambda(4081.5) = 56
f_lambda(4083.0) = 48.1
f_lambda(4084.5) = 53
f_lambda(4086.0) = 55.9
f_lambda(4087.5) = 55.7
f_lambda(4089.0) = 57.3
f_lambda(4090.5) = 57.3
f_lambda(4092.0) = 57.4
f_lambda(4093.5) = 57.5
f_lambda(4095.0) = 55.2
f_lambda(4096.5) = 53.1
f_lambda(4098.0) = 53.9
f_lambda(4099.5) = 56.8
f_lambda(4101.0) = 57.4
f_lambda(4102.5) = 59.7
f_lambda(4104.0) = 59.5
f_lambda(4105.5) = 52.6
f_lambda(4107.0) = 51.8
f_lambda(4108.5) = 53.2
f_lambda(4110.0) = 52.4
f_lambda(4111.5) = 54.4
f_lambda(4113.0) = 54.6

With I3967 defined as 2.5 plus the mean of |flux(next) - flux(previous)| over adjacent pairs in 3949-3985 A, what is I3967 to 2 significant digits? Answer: 4.3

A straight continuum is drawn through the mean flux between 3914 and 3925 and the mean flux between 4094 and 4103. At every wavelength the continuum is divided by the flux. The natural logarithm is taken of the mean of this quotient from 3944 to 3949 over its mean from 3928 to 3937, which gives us -0.07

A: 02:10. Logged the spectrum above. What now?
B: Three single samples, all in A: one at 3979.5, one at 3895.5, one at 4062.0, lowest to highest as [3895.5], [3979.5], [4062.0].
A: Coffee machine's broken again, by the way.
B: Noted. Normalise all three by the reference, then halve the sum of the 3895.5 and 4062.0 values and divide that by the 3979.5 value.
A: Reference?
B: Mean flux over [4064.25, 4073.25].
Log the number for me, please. 0.96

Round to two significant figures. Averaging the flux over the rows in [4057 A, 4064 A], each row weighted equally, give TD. 56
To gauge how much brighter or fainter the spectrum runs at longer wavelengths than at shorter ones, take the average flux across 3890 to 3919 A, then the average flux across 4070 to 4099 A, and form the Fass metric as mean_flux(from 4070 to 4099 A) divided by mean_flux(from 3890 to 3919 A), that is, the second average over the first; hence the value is 0.87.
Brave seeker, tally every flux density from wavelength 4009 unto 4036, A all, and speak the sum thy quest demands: 970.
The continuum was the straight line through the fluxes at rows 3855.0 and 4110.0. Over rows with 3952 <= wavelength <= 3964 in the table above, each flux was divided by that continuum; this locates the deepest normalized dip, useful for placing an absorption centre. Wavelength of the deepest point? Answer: 3961.5 A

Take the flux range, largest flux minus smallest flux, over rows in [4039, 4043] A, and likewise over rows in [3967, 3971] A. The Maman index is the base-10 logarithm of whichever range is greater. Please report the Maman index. 0.62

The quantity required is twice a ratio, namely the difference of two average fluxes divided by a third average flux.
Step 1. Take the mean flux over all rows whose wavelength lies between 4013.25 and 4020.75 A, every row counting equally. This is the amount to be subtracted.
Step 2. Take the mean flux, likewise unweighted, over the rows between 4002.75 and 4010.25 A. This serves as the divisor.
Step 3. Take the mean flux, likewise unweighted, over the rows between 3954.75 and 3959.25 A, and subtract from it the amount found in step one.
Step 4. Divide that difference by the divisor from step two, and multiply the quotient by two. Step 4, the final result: 0.3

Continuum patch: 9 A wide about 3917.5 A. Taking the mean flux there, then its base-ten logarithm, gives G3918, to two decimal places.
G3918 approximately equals 1.80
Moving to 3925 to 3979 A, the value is 1.78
